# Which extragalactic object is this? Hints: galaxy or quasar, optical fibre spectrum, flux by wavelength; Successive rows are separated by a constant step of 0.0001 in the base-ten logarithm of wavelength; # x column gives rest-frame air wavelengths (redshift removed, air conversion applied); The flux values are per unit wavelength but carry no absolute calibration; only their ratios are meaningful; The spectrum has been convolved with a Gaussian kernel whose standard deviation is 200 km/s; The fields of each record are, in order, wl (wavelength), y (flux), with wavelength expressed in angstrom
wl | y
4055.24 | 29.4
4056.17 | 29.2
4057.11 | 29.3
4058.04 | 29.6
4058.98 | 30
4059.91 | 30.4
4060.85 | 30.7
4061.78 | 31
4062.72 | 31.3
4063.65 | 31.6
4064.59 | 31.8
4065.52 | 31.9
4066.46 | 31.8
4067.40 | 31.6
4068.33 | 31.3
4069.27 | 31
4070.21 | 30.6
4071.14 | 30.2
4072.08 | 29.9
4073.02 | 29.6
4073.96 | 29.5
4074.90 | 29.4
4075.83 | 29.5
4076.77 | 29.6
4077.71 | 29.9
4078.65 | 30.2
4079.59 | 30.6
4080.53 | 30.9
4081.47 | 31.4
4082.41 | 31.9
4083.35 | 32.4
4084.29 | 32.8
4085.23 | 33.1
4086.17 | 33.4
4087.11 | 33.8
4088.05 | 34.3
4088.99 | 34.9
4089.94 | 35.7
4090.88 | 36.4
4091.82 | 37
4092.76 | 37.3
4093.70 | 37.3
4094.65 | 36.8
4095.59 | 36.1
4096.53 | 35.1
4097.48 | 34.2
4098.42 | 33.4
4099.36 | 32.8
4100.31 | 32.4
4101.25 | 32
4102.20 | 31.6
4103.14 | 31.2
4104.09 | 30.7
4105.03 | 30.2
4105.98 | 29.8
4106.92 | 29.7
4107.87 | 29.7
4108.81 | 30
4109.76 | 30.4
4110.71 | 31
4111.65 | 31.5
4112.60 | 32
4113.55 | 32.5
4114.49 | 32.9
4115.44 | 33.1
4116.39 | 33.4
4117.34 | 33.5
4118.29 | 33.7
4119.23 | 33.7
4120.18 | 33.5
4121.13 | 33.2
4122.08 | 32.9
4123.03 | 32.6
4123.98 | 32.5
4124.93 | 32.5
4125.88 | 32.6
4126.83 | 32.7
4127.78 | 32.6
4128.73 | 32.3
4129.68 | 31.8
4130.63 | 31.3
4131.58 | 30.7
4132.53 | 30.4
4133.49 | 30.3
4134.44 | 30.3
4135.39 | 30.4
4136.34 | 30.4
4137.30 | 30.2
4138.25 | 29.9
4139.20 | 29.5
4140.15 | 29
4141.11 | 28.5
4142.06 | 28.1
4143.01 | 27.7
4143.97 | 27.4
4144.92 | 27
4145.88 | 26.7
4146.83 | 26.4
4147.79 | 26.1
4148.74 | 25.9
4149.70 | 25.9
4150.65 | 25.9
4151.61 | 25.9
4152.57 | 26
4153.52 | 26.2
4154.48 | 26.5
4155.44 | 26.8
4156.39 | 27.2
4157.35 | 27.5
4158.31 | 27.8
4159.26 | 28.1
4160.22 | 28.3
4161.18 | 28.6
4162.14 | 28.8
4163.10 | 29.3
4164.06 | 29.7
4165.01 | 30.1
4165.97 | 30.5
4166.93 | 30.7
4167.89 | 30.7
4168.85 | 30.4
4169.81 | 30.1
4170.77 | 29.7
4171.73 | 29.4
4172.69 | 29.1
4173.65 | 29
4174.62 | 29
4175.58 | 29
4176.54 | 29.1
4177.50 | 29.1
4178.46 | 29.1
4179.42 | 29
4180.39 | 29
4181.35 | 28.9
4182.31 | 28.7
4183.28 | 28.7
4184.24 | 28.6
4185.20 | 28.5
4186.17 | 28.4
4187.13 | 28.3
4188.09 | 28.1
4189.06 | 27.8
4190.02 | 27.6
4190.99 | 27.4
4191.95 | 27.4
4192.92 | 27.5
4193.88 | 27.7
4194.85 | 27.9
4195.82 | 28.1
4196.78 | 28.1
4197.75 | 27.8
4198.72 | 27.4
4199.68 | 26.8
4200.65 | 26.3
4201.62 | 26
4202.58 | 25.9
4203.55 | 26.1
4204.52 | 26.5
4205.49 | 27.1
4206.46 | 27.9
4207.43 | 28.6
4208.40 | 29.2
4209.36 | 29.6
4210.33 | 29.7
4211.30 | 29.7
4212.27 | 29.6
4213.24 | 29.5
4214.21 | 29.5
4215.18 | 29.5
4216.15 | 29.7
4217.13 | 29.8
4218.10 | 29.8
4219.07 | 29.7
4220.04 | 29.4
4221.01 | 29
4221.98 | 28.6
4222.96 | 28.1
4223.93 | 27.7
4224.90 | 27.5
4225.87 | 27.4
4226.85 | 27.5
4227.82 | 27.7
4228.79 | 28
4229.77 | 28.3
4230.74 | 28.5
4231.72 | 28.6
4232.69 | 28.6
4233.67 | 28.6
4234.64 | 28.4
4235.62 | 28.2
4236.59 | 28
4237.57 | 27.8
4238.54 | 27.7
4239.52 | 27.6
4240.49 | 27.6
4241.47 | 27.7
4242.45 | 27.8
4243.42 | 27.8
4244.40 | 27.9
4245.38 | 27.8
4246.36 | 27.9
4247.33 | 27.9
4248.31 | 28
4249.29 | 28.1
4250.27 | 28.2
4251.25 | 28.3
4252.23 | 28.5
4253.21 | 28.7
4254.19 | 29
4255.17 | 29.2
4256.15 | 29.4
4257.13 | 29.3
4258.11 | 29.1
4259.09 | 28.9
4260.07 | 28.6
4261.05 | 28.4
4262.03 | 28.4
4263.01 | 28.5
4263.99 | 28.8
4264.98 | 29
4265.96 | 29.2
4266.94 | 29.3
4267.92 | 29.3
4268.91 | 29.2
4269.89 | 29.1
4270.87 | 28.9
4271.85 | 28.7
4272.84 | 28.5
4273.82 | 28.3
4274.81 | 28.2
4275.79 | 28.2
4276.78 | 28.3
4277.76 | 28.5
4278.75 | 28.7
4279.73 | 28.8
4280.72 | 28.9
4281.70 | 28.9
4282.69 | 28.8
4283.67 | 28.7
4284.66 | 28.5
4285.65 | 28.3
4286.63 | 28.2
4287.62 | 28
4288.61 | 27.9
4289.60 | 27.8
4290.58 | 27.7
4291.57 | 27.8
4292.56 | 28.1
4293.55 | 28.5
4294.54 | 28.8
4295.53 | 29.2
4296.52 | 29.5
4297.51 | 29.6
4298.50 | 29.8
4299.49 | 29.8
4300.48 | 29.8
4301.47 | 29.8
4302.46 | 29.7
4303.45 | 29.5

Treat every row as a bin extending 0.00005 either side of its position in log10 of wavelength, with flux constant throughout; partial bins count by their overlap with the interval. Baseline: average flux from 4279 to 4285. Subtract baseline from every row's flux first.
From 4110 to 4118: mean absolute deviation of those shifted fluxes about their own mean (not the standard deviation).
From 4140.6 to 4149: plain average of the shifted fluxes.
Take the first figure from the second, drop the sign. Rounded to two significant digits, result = 2.4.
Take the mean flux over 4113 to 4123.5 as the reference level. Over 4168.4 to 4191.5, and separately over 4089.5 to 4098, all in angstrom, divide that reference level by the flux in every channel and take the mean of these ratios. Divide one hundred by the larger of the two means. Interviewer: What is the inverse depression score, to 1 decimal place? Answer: 86.8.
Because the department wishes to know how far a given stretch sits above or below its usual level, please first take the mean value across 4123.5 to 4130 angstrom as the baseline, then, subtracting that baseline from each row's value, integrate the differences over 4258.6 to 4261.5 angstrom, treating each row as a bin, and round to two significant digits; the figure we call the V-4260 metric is -11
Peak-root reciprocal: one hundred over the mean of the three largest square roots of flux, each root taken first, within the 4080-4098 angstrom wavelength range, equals 16.4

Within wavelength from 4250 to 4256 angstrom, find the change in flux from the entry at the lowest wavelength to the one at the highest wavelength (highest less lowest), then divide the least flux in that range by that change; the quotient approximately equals 28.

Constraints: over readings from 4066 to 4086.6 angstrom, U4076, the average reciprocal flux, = 0.0324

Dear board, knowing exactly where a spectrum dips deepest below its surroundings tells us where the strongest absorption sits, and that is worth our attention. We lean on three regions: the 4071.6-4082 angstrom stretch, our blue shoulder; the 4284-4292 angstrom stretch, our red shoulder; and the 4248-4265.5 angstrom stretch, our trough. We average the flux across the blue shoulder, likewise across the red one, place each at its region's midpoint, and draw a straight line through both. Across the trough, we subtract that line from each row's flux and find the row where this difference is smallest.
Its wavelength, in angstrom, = 4248.31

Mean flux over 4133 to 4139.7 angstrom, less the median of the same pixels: -0.16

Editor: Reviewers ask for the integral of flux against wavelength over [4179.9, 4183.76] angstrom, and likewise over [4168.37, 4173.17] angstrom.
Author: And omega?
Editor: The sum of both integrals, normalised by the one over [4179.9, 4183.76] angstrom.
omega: 2.29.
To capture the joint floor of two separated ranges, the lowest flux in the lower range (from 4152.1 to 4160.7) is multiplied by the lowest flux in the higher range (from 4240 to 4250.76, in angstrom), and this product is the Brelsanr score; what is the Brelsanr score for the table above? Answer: 718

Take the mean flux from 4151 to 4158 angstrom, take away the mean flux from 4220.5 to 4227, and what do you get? -1.4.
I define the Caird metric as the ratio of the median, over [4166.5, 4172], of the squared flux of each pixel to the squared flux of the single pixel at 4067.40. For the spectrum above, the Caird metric 0.9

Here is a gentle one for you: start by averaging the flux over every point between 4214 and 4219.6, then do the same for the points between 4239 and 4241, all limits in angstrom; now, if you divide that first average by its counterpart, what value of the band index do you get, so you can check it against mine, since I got 1.07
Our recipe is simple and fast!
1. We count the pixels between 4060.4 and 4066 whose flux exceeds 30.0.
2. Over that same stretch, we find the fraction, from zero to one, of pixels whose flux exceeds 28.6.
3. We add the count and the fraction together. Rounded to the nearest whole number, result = 7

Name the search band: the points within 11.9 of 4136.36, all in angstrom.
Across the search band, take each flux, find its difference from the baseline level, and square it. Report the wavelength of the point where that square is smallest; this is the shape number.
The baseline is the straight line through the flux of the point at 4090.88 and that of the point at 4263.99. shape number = 4126.83 angstrom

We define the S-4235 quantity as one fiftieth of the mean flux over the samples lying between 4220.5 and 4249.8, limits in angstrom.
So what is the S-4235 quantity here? 0.56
